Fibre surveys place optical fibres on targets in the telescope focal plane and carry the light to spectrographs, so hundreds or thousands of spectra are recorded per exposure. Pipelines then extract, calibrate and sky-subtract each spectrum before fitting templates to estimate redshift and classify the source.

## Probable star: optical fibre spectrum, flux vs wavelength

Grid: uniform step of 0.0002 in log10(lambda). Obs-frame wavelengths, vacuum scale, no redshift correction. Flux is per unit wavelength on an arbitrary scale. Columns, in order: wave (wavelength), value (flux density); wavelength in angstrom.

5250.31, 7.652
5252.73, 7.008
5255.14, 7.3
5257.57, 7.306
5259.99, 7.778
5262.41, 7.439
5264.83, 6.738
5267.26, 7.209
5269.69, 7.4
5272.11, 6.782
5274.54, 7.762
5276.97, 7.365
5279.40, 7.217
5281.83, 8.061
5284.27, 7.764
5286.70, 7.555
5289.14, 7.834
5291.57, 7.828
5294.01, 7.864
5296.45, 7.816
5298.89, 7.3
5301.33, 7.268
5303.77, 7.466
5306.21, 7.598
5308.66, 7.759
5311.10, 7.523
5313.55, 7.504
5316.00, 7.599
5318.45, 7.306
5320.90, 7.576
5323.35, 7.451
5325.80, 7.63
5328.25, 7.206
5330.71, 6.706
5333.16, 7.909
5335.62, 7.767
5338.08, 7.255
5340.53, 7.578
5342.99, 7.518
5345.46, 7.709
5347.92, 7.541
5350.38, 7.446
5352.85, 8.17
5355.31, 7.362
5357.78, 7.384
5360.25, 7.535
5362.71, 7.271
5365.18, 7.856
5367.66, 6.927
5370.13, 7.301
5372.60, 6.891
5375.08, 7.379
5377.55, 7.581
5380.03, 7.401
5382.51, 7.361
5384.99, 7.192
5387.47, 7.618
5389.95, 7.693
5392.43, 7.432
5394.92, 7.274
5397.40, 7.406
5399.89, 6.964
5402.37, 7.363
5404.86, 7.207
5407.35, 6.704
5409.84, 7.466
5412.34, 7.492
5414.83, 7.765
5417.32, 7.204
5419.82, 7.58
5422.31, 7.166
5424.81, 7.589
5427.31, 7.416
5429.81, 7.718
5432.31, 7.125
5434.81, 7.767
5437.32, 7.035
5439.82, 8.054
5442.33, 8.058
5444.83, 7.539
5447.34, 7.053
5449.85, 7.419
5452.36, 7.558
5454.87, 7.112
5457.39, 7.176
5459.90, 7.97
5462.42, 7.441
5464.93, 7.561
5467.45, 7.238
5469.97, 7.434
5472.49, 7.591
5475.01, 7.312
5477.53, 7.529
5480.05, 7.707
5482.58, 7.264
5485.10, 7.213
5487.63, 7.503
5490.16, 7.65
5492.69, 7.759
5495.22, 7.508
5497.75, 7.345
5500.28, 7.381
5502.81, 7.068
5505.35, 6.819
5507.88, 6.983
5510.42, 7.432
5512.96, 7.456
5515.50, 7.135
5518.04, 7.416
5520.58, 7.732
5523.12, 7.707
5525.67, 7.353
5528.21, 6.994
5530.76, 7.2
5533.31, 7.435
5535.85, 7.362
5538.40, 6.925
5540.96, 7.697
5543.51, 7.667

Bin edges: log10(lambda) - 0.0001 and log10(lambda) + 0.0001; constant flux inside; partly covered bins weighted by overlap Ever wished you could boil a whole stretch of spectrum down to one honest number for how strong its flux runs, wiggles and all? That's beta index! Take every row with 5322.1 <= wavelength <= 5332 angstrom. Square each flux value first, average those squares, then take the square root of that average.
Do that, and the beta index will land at 7.3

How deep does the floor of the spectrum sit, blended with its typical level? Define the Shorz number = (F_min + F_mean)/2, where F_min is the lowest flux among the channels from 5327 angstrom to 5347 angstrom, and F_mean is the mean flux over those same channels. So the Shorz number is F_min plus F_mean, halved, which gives 7.1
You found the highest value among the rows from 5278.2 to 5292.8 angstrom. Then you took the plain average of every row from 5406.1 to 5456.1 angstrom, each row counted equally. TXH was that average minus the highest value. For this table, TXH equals -0.62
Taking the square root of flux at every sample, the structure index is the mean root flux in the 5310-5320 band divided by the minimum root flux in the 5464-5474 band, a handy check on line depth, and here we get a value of 1.02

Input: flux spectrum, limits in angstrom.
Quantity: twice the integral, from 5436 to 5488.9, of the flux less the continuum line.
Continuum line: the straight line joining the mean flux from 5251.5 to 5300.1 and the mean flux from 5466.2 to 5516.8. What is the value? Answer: 9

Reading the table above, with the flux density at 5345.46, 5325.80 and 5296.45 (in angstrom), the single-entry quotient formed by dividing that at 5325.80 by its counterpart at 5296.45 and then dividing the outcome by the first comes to 0.127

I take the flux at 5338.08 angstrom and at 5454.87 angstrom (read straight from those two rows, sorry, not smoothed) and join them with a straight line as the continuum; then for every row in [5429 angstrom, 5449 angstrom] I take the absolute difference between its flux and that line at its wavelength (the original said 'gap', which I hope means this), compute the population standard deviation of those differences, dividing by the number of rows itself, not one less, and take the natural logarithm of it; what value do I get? -1.06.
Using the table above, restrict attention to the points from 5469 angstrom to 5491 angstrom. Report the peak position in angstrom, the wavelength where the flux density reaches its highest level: 5480.05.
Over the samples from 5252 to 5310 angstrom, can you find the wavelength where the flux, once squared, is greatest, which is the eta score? 5281.83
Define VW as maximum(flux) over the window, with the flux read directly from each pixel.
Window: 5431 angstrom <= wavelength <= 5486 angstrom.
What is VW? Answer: 8.058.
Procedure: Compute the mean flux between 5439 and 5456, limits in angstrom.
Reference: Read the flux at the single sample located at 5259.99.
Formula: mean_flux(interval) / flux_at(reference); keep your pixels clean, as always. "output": 0.97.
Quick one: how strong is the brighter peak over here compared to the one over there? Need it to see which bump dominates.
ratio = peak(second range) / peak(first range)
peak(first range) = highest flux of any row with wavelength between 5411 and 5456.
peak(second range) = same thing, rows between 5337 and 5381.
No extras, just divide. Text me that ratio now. 1.01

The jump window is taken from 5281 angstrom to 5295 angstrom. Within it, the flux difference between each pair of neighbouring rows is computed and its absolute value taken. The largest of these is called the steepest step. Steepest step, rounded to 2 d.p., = 0.30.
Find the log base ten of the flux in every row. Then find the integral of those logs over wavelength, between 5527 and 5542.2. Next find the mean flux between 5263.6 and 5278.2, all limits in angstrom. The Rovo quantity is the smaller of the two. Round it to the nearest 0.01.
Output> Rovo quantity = 7.21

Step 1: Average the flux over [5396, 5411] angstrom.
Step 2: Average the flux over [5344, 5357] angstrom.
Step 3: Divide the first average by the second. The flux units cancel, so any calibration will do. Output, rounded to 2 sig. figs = 0.94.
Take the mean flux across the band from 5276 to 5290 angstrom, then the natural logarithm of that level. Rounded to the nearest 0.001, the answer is 2.032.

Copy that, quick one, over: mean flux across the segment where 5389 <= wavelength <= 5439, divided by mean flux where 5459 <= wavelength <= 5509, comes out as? 0.99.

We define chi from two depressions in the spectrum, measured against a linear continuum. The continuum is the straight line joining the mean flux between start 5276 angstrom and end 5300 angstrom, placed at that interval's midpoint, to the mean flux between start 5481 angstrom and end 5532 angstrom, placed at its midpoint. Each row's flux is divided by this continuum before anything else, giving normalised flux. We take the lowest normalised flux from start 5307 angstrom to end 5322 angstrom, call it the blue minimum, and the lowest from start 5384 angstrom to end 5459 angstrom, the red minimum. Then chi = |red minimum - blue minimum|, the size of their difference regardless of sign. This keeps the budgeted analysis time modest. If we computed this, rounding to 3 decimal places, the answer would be 0.064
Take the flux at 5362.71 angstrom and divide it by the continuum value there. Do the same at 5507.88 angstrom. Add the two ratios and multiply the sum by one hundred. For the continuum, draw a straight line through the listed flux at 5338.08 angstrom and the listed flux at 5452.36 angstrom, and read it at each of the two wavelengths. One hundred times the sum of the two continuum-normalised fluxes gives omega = 190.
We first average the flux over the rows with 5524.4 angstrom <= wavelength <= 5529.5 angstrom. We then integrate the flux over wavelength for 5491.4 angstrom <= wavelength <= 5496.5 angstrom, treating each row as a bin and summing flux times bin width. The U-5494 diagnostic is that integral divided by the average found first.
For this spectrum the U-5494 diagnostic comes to 5.4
